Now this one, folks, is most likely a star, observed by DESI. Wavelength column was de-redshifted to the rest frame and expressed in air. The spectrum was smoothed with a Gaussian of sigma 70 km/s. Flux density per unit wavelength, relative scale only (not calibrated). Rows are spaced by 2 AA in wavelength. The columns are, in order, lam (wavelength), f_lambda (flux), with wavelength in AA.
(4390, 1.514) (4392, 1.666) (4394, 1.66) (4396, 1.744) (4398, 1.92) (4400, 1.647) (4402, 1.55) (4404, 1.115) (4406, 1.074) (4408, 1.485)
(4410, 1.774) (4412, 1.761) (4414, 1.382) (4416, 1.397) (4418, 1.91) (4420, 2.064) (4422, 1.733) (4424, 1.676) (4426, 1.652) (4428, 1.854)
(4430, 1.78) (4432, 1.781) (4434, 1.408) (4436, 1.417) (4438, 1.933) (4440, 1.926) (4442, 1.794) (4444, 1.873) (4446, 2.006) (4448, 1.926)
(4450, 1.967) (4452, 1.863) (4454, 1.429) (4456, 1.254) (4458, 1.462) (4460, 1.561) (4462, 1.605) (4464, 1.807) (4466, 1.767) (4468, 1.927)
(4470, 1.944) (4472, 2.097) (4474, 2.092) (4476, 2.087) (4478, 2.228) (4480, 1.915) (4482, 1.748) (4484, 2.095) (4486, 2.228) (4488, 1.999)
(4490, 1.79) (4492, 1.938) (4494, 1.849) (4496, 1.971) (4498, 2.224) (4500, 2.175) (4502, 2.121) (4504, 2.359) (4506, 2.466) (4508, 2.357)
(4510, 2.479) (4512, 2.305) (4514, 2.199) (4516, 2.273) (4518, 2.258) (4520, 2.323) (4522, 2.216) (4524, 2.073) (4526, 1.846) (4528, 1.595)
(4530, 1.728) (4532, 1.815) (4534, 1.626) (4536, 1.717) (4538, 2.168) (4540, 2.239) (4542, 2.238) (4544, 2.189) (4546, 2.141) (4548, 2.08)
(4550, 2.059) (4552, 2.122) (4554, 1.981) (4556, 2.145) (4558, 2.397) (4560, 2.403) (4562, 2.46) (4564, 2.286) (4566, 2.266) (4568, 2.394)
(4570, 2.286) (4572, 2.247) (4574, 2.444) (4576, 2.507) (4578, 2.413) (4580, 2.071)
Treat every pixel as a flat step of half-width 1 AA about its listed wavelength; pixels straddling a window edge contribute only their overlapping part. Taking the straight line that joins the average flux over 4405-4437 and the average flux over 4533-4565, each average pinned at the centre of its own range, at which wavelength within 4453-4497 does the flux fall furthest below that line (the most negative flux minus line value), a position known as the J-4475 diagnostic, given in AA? 4456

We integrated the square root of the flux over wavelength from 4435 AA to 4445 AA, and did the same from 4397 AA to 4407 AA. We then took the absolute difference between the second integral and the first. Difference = 1.3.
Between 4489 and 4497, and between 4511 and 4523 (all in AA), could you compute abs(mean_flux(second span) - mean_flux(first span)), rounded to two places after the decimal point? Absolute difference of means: 0.38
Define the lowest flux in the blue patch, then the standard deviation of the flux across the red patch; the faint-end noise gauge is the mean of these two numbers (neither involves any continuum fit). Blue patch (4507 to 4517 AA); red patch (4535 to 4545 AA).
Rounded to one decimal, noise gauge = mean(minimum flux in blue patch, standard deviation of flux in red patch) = 1.2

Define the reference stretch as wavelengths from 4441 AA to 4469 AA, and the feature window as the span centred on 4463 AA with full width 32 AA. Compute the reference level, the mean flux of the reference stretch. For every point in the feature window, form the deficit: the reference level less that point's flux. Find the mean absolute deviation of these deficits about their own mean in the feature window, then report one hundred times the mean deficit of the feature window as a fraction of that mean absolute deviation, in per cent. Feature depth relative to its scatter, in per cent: -36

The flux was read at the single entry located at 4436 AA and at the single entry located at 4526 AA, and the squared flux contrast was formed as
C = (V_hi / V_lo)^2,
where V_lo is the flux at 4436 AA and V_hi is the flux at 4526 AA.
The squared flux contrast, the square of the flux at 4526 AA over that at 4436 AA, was 1.7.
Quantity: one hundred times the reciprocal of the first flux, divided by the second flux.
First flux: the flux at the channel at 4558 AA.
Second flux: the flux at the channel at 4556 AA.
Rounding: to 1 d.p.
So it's 19.4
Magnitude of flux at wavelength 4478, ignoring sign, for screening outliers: 2.23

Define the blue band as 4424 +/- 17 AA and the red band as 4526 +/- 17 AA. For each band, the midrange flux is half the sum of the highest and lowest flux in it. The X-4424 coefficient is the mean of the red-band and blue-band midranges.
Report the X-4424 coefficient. 1.88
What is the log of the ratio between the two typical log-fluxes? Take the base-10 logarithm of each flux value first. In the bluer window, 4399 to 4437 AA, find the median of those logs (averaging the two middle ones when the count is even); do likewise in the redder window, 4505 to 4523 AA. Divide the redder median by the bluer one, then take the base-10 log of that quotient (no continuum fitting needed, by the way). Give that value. 0.22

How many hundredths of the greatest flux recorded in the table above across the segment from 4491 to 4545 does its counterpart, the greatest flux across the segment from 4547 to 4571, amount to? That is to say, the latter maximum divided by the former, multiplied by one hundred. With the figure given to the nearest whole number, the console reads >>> 99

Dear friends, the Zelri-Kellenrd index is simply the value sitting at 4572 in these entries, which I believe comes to 2.247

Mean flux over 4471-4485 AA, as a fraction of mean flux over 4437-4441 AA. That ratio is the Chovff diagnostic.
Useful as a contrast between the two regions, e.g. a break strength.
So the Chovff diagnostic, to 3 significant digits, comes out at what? 1.06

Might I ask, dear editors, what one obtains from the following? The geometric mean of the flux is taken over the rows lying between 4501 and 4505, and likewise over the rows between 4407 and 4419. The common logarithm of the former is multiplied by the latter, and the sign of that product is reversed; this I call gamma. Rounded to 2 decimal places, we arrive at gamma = -0.56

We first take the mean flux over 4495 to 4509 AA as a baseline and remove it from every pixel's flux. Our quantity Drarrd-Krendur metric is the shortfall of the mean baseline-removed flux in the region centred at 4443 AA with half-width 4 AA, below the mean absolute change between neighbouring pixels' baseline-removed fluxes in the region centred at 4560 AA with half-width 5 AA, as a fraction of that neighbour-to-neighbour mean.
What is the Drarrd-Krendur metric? 3.8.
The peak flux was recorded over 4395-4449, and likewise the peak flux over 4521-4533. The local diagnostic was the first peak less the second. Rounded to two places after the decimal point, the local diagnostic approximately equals -0.15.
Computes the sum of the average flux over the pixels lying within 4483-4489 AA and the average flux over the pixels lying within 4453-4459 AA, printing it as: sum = 3.49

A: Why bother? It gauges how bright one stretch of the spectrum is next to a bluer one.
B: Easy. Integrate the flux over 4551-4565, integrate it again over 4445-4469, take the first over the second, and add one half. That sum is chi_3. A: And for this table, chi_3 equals 1.3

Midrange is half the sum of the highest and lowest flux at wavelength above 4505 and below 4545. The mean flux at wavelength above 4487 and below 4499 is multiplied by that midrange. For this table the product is 4.00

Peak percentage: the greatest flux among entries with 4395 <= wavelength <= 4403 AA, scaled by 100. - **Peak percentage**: 192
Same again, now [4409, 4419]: 191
